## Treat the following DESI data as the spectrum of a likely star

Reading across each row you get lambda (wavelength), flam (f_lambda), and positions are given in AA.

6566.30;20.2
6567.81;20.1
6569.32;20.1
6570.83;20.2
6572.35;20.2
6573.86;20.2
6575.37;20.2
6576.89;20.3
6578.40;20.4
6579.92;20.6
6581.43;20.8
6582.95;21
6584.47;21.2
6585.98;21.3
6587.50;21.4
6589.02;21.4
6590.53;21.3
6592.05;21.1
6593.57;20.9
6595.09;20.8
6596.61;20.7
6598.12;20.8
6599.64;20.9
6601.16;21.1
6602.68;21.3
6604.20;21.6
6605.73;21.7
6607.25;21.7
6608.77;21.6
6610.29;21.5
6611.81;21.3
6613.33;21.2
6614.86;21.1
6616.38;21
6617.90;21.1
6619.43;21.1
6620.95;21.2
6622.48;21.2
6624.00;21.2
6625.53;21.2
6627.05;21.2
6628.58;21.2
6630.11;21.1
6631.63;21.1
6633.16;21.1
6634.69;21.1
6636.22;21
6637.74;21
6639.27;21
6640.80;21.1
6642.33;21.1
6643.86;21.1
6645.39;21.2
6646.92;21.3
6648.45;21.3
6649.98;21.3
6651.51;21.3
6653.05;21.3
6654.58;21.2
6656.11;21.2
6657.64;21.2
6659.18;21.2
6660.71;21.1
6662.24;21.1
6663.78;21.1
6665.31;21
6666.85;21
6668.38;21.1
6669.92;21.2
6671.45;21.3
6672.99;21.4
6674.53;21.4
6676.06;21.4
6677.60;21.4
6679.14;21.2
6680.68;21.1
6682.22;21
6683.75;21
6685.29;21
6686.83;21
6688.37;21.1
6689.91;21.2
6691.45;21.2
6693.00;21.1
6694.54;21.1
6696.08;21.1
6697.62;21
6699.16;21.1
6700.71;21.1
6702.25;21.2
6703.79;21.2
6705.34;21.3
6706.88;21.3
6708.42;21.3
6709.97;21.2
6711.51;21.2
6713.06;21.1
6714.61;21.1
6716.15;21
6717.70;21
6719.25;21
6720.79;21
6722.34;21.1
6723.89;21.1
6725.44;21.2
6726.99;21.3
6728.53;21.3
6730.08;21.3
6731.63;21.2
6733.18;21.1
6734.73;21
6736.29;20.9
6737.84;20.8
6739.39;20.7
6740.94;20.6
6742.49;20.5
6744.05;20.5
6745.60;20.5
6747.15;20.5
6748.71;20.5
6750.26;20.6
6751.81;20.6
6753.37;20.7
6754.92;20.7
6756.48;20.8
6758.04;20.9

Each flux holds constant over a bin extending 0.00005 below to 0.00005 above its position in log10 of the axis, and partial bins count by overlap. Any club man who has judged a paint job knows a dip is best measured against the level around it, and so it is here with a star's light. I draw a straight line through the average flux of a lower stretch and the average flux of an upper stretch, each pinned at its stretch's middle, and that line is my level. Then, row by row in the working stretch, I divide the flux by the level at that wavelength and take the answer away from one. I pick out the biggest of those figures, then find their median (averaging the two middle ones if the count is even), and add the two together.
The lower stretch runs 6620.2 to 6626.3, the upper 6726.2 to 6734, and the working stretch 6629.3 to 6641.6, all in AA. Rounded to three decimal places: 0.015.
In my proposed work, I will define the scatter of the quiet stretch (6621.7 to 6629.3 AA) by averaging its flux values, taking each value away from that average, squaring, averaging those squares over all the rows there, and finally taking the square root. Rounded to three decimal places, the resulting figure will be 0.000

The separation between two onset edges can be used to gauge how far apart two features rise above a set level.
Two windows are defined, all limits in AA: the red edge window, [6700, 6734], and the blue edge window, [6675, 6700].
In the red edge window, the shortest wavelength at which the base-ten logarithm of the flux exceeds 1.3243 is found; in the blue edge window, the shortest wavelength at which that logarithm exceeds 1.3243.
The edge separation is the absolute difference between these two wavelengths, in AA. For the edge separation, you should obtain 26.2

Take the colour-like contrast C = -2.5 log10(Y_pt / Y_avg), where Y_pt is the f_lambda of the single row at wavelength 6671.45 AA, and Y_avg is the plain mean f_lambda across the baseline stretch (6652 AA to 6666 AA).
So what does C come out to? -0.007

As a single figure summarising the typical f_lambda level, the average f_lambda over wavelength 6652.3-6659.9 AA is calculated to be 21.22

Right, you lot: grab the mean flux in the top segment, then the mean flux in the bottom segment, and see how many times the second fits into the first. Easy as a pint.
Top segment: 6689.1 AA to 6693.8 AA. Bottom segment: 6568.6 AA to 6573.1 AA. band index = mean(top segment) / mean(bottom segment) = 1.05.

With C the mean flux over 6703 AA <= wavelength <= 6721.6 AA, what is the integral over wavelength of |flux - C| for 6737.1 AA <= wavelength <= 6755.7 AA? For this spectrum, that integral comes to 10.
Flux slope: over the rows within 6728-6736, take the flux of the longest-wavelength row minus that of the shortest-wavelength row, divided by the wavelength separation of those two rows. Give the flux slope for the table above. -0.05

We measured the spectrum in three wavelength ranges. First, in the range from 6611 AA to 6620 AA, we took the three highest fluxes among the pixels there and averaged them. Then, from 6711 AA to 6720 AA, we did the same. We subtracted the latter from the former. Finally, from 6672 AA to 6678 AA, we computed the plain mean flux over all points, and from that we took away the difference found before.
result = 21.3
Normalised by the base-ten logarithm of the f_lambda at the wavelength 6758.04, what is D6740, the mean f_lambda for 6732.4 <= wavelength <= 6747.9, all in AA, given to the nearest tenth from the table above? 15.7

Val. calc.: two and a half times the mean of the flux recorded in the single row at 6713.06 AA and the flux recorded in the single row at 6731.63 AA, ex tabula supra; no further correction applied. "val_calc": 52.9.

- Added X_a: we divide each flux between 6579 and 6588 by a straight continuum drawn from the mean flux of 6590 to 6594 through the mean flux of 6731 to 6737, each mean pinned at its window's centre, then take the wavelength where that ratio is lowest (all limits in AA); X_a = 6579.92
